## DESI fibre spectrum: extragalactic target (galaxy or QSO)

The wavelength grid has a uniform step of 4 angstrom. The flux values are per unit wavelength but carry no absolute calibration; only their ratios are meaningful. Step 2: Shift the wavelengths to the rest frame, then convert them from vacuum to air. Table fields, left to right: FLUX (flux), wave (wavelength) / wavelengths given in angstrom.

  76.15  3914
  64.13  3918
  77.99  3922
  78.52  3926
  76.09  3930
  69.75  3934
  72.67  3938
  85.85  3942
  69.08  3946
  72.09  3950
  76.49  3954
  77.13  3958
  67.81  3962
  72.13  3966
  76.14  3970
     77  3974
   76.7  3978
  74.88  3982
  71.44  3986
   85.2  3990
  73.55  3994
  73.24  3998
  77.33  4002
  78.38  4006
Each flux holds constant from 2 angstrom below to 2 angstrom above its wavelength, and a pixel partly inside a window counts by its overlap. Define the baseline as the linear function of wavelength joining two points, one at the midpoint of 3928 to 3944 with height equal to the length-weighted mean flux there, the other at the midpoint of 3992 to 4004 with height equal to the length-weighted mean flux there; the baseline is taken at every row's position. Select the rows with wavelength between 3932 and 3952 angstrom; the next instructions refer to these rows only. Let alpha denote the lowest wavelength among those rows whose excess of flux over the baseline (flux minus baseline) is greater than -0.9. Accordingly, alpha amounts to 3942 angstrom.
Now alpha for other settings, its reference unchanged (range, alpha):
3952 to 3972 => 3954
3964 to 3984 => 3970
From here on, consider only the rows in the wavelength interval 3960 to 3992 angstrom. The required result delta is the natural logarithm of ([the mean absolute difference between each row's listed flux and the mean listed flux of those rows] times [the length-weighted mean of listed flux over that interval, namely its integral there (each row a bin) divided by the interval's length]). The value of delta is 5.60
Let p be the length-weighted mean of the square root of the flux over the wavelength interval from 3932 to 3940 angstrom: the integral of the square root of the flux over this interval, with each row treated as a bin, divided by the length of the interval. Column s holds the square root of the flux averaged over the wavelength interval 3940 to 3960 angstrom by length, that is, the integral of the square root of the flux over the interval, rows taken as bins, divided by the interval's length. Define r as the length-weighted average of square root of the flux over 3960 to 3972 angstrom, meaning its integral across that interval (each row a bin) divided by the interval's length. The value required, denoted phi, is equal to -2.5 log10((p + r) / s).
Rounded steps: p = 8.44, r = 8.48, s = 8.72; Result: -0.72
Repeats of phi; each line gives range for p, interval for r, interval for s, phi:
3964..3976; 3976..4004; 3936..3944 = -0.73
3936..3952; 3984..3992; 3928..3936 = -0.78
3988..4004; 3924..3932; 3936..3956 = -0.77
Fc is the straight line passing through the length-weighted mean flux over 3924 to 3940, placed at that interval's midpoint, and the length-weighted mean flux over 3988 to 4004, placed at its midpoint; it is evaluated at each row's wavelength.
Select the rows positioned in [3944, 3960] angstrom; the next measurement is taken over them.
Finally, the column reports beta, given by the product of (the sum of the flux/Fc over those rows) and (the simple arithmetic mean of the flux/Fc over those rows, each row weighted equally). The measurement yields 3.84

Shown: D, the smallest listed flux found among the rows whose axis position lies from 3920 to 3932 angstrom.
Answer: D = 76.09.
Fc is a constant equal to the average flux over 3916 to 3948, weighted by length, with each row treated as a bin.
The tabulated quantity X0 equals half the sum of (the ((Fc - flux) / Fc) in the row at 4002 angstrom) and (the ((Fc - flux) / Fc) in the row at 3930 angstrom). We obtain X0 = -0.03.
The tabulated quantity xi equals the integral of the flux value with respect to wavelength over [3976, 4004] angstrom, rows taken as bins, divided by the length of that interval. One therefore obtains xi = 76.05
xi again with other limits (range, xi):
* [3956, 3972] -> 73.30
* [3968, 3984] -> 76.18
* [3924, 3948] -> 75.33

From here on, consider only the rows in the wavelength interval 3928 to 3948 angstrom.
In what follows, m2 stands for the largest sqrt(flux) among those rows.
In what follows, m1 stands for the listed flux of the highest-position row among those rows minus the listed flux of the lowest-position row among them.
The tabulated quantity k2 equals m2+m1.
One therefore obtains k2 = 2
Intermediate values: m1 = -7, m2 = 9.27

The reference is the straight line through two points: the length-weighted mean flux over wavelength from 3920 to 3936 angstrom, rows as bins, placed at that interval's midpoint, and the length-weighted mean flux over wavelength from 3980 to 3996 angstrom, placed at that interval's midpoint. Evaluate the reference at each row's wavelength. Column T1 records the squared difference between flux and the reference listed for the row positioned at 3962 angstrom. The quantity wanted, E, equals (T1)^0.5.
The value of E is 8.2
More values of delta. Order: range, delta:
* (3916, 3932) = 5.92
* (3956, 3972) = 5.50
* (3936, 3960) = 5.78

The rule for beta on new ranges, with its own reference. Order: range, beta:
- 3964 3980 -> 3.93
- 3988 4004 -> 4.00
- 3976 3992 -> 4.03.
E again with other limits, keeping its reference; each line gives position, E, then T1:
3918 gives 11.3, 129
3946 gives 6.7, 45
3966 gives 3.9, 15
